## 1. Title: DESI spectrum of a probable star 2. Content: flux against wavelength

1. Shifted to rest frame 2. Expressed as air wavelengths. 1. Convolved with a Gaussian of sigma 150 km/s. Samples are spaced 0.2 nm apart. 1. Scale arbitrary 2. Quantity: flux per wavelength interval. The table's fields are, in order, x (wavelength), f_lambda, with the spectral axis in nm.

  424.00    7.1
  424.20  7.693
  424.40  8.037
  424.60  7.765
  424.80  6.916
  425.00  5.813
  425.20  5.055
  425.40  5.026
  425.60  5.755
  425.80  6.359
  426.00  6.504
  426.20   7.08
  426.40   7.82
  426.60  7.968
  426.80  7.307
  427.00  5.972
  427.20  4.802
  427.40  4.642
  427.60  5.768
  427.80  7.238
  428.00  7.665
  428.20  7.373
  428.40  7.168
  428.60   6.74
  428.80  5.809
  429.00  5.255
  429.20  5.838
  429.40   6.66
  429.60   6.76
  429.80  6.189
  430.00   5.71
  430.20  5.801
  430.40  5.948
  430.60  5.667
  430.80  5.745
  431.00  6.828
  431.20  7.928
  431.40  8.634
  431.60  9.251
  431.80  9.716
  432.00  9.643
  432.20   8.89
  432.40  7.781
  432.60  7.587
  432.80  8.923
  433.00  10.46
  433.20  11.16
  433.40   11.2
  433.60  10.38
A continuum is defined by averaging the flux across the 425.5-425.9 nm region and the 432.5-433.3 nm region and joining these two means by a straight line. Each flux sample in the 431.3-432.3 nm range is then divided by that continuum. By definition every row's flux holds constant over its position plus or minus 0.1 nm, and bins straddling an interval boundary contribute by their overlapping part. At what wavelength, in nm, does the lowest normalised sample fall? 432.20 nm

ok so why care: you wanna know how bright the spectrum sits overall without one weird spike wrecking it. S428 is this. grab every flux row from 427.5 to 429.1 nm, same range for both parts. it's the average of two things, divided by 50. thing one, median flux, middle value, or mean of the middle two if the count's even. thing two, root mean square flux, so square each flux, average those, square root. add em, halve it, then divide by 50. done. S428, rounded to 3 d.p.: 0.136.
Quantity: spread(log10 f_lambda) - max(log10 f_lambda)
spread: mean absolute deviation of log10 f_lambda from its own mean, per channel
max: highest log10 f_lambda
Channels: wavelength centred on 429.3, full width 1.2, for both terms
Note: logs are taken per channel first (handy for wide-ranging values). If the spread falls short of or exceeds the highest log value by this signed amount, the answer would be -0.798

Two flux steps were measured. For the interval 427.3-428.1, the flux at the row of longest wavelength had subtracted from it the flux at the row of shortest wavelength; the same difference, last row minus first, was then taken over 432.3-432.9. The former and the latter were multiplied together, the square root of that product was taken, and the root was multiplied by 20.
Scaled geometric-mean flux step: 37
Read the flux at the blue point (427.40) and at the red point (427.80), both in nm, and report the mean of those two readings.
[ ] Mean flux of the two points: 5.94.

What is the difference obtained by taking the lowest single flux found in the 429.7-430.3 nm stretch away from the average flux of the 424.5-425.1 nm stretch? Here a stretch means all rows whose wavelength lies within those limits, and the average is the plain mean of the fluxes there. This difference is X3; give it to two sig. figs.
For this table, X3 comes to 1.1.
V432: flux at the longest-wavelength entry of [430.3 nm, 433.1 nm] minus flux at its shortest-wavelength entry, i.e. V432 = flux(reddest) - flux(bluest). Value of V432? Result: 4.5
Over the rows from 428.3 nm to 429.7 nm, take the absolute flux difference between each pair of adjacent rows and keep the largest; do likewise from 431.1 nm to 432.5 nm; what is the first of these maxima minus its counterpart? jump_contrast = -0.18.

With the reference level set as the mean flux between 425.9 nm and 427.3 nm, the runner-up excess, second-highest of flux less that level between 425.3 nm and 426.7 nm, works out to 1.04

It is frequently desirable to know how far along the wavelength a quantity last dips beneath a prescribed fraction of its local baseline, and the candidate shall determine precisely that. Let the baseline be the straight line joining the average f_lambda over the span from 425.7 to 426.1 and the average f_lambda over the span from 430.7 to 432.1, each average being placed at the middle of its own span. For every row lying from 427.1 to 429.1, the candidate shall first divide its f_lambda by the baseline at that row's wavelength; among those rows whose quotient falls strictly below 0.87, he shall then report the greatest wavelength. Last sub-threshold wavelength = 429.00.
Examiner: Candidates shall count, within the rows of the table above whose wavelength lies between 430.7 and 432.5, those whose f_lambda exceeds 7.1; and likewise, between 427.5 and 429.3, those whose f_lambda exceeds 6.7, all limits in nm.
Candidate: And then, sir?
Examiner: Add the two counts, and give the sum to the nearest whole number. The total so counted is 12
